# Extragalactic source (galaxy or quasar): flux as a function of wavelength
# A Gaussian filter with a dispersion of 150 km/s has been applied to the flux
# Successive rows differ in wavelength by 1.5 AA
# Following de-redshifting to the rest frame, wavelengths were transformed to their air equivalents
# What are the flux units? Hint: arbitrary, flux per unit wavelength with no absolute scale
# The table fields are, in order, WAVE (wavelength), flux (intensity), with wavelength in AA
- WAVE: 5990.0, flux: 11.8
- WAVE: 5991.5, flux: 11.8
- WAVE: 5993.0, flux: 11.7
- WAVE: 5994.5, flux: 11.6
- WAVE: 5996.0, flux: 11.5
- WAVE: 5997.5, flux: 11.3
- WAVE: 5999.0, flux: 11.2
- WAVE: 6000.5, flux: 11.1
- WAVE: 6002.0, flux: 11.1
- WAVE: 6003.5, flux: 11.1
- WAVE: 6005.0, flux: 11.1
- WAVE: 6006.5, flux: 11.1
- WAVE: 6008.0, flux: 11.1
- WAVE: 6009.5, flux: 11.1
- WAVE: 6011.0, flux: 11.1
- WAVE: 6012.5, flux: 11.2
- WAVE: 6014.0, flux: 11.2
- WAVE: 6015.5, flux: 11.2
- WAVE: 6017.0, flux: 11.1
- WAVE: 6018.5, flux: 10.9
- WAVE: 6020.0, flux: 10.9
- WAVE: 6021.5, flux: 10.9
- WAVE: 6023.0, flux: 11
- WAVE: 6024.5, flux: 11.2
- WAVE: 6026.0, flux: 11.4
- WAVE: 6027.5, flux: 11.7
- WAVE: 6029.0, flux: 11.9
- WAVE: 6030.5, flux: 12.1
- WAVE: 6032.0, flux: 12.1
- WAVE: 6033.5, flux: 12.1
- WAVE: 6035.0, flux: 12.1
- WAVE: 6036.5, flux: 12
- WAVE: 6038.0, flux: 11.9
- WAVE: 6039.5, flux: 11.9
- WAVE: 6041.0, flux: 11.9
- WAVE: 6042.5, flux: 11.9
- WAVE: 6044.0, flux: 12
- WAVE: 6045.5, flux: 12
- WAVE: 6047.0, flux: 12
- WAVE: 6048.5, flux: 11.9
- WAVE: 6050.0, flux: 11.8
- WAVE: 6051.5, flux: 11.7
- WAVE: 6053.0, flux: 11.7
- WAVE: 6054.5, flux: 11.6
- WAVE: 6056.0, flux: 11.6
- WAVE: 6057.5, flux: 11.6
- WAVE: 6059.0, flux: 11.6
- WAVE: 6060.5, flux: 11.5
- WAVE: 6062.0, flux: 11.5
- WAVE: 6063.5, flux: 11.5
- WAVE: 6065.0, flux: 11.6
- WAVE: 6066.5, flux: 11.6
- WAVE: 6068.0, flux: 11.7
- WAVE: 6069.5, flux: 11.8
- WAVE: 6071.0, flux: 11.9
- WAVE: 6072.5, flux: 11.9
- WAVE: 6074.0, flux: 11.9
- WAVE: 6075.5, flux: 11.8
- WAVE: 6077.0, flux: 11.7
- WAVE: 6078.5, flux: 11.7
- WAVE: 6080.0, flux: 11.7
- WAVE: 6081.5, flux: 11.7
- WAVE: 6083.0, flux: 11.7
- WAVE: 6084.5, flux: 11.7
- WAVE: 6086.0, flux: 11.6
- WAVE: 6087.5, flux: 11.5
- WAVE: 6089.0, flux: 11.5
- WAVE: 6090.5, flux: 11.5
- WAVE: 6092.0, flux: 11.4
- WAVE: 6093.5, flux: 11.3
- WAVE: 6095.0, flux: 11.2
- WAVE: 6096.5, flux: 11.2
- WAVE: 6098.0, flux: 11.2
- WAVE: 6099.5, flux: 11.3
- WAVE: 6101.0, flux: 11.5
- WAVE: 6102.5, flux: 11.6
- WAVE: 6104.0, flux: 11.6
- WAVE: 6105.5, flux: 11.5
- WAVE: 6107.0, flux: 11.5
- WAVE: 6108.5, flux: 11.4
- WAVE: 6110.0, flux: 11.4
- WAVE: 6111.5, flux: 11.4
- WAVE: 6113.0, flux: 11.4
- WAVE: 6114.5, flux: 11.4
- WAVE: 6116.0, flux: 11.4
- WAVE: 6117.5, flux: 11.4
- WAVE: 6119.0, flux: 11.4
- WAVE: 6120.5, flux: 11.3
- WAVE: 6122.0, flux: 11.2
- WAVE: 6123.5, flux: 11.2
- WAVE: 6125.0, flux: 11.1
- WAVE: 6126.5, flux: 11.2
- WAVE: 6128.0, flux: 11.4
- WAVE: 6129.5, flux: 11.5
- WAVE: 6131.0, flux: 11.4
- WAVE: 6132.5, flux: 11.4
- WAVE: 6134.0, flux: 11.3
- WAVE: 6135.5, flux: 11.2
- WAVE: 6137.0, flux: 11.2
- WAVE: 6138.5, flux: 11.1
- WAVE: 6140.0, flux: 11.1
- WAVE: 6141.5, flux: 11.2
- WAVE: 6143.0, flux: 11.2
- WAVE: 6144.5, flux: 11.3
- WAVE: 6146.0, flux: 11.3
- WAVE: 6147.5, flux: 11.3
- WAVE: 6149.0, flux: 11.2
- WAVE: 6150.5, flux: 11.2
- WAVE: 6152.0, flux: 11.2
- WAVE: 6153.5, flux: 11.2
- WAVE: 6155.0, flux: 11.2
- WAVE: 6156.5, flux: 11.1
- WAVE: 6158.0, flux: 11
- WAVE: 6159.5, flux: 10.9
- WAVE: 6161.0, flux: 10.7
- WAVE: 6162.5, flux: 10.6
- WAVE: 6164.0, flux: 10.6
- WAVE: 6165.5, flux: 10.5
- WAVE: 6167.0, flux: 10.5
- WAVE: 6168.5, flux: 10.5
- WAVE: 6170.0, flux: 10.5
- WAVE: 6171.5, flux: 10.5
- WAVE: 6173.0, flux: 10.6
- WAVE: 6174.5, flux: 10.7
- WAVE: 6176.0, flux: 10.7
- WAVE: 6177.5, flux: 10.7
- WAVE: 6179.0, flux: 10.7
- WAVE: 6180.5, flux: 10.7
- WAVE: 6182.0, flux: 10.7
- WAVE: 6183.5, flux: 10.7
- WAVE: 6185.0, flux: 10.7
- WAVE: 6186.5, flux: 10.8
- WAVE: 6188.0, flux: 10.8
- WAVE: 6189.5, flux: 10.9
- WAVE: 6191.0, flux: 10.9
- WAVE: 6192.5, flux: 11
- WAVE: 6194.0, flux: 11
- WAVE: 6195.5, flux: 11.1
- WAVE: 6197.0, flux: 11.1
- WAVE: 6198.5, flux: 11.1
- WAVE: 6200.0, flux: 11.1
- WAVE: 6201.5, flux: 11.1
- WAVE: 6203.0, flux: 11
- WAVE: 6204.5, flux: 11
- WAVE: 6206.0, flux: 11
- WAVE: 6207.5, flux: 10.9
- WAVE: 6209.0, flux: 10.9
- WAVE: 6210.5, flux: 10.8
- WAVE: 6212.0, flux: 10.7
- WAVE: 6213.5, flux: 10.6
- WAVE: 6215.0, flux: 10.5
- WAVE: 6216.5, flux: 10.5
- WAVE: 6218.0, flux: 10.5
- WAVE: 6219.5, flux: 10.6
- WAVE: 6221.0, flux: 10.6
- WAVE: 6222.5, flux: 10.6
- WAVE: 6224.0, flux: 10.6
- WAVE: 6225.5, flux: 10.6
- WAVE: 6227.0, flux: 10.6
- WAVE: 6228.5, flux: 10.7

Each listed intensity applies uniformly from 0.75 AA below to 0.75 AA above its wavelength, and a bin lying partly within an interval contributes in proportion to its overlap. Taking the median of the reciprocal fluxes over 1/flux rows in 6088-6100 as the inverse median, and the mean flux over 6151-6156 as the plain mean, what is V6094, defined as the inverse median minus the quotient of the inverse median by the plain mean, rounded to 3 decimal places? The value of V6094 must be 0.081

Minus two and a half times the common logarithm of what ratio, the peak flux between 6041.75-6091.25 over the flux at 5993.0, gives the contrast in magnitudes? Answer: -0.03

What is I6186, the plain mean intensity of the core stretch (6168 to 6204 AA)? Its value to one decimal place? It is 10.8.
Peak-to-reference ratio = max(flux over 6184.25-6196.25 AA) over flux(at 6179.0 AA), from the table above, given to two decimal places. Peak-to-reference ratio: 1.04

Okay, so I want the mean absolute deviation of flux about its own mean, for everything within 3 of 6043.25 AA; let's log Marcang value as 0.050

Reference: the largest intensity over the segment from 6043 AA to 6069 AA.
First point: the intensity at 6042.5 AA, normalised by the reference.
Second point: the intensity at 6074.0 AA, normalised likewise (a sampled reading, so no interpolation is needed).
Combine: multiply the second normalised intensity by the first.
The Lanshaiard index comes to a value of 0.983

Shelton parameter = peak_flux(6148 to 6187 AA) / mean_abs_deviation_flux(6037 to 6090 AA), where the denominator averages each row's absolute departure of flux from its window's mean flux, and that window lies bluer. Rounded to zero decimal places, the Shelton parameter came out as 83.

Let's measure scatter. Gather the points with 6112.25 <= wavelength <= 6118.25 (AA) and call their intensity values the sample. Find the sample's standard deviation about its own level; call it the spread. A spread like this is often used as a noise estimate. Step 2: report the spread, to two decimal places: 0.00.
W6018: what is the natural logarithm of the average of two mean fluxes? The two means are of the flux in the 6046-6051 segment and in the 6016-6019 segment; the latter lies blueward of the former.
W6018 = 2.44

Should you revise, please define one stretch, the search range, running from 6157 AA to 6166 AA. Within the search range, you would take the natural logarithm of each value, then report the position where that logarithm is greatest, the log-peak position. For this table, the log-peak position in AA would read 6158.0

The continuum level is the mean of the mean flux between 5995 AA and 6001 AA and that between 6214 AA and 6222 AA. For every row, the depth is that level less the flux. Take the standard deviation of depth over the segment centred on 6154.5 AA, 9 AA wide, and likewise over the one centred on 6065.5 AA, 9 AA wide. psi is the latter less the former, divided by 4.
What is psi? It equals 0.01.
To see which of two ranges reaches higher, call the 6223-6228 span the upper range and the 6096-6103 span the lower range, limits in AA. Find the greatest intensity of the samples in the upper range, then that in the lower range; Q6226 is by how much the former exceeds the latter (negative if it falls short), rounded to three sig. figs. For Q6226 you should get -1.00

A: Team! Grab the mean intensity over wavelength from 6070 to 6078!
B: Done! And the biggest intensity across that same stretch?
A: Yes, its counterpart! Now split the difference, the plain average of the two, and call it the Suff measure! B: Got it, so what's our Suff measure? 11.9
